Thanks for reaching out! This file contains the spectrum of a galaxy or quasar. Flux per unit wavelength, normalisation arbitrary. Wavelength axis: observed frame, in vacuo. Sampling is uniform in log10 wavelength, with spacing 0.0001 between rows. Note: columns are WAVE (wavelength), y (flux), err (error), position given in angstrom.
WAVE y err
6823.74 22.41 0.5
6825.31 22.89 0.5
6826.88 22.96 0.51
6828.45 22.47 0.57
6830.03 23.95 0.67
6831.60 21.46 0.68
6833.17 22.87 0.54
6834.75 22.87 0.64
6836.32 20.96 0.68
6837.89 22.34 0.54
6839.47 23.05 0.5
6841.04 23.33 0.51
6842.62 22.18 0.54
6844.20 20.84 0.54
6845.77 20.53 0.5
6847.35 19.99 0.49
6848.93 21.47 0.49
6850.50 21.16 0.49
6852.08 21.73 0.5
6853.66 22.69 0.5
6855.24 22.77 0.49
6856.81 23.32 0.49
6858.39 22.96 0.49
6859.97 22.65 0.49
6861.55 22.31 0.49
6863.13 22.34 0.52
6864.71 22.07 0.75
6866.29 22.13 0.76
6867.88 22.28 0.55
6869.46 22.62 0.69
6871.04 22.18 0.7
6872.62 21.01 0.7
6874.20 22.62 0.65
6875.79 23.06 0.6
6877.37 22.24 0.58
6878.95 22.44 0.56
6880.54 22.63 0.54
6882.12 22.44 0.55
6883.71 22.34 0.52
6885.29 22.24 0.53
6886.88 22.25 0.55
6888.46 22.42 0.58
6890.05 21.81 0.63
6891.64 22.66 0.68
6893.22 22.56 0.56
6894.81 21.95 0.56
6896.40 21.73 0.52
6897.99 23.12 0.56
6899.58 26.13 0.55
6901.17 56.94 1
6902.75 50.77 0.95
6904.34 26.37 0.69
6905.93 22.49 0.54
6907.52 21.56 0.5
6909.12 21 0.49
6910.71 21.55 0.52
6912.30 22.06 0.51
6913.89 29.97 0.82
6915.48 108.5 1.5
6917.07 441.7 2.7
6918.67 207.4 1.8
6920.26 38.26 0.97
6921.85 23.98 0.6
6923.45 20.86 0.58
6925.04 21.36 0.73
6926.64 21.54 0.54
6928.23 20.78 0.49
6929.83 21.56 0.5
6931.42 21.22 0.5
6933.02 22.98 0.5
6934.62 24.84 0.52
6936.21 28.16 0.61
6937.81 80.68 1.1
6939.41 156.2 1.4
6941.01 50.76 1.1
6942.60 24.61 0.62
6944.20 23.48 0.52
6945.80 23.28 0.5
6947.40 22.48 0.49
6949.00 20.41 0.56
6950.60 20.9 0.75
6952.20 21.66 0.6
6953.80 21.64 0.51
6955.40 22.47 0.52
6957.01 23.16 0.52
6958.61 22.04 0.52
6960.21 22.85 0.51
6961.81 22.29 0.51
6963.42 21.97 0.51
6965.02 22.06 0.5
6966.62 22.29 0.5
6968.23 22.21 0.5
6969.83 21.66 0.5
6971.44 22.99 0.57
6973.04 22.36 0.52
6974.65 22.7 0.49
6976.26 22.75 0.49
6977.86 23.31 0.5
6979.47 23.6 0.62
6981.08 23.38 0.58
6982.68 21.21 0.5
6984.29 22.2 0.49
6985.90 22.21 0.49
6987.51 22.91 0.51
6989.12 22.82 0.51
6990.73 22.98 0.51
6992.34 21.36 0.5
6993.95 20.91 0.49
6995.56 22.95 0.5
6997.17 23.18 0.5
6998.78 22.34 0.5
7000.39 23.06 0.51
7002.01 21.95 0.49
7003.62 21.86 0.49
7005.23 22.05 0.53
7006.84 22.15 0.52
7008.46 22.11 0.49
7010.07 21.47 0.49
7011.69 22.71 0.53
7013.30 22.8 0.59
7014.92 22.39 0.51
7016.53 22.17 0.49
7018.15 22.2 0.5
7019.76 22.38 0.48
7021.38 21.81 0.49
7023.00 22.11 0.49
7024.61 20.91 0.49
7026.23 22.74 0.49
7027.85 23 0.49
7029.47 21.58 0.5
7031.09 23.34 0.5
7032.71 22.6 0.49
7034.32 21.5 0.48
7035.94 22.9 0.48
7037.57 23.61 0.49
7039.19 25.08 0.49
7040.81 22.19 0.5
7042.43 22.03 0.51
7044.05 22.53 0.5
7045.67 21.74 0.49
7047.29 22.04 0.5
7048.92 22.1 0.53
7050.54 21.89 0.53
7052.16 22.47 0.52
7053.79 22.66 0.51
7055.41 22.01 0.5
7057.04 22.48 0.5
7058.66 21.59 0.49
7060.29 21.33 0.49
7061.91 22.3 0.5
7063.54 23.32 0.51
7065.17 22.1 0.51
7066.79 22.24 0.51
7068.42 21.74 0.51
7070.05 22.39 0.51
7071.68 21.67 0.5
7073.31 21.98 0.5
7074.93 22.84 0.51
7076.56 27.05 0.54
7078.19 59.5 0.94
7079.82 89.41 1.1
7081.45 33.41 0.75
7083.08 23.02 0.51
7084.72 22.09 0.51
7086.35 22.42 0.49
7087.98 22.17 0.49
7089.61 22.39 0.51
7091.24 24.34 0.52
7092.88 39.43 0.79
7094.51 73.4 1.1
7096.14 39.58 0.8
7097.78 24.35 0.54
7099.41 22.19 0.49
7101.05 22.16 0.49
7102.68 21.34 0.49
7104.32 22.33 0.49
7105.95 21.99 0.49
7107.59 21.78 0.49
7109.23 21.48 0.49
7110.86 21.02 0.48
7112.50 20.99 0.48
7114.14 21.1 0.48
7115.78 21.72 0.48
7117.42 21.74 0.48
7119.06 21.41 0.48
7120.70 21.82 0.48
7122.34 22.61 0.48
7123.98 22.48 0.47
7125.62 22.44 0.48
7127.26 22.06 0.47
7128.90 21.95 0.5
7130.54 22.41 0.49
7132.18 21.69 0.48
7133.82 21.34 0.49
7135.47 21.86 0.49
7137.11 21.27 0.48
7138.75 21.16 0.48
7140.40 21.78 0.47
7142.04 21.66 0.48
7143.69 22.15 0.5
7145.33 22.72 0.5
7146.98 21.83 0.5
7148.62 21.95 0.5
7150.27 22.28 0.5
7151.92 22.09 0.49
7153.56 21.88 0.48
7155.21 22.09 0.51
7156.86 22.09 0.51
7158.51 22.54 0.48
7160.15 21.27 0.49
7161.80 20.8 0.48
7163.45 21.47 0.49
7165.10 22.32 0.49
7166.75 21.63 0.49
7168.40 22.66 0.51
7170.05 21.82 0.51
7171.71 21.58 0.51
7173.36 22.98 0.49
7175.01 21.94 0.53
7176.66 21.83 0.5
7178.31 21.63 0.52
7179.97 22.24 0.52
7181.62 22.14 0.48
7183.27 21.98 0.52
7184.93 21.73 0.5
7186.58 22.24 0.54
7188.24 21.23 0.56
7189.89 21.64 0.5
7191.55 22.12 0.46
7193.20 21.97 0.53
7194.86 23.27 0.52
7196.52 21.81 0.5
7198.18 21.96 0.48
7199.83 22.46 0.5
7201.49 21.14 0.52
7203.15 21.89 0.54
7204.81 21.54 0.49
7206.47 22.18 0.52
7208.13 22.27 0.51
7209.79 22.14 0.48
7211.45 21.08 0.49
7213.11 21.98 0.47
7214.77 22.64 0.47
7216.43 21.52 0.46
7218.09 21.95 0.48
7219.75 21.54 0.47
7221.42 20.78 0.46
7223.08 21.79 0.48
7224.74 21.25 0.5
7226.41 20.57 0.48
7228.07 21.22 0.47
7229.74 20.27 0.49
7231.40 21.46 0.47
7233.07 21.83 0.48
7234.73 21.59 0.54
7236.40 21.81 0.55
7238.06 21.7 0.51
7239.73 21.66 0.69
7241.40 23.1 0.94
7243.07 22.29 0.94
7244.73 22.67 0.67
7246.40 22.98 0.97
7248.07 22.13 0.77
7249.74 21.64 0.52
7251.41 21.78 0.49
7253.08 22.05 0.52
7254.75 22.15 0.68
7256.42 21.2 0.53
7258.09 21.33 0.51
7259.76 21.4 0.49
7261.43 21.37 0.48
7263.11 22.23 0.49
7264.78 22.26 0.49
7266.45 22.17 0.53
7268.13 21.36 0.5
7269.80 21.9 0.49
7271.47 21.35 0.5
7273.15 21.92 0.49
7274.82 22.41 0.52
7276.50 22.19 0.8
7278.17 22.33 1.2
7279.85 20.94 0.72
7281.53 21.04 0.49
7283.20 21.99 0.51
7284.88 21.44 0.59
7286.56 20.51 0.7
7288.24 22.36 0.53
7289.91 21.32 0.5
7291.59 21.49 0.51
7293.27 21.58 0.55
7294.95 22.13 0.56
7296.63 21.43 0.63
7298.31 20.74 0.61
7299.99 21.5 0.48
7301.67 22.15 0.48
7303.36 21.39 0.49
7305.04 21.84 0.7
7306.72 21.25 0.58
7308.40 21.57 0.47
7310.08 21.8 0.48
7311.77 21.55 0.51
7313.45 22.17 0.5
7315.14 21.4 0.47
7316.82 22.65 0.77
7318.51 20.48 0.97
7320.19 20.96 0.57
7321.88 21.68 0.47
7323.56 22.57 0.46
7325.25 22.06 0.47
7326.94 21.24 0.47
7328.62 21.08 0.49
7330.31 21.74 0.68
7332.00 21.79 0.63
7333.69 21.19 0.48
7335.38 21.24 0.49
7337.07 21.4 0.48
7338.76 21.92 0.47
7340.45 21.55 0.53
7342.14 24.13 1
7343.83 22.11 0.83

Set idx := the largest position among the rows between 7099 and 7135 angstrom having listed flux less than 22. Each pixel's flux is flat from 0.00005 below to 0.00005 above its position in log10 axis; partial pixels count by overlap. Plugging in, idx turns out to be 7133.82 angstrom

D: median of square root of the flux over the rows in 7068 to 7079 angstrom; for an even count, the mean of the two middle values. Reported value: 4.73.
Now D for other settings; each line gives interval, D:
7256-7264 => 4.62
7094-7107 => 4.72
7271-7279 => 4.71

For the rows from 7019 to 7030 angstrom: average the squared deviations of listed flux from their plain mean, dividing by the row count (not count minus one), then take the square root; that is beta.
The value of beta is 1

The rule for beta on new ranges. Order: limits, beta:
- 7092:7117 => 14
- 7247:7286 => 0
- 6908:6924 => 129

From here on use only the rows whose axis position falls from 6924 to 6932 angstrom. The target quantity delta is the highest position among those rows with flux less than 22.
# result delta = 6931.42 angstrom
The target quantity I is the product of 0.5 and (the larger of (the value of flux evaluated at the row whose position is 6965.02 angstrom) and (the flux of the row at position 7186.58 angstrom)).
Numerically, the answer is 11.12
